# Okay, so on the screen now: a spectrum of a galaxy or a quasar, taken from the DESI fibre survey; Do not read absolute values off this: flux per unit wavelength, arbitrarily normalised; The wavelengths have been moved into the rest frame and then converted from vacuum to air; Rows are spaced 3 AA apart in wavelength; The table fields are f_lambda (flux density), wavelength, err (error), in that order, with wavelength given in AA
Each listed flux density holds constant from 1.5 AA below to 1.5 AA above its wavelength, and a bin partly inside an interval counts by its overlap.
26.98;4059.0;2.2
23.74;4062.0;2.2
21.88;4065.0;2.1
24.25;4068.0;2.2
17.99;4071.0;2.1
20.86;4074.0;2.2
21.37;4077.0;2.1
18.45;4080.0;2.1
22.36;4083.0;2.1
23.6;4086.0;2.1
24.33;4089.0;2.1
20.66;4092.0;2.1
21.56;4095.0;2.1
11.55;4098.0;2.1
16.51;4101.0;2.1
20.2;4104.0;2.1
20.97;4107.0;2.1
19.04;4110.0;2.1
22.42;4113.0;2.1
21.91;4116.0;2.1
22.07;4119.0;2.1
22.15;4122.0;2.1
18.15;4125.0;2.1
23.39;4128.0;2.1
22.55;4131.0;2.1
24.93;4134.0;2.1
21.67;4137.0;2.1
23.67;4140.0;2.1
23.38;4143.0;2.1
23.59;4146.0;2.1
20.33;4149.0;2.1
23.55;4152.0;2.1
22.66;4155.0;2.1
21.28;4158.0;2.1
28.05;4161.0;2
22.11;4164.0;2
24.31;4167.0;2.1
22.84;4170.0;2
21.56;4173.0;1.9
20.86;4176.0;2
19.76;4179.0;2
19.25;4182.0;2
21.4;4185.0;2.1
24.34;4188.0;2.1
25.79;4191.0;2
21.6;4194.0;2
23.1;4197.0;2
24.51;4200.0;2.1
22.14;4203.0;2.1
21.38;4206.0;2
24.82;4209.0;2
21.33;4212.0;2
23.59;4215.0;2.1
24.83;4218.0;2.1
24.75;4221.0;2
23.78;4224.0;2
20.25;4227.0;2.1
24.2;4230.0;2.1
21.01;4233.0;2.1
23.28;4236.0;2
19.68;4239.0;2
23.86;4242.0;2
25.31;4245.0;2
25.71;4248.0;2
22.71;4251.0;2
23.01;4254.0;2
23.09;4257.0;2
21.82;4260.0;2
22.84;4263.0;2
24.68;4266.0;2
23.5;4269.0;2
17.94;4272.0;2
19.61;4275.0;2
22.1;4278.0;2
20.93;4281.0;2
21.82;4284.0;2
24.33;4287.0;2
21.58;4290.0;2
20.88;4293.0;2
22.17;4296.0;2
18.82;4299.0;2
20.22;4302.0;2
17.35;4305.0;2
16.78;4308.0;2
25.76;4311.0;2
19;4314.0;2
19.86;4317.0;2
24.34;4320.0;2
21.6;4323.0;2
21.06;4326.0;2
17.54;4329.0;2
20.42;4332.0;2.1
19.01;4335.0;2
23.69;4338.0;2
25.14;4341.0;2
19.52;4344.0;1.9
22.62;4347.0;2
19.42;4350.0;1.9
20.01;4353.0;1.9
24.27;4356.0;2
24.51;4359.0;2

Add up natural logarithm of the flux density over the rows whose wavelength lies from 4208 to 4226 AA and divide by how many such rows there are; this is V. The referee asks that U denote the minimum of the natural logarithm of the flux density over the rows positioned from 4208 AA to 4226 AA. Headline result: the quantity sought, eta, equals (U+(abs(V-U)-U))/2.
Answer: 0.055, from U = 3.06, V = 3.17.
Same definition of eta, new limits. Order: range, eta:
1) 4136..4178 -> 0.057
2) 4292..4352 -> 0.103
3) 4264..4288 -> 0.096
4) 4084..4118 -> 0.272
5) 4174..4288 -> 0.114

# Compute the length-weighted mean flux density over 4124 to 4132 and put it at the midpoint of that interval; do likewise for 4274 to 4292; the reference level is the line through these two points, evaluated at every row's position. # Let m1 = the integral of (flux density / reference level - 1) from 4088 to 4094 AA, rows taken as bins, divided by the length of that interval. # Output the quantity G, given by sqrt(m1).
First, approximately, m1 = 0.04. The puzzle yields 0.20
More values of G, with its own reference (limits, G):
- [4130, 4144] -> 0.29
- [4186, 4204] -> 0.30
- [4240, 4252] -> 0.34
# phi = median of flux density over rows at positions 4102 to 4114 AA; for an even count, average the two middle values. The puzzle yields 20.6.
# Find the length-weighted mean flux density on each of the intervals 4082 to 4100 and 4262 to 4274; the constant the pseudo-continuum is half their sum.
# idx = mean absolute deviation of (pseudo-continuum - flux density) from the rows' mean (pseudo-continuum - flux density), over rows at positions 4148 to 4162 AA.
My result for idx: 2.10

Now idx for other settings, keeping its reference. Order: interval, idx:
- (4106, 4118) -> 1.08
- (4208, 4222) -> 1.12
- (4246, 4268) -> 1.02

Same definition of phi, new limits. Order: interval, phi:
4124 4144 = 23.4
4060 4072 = 22.8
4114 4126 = 22.0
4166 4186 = 21.4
